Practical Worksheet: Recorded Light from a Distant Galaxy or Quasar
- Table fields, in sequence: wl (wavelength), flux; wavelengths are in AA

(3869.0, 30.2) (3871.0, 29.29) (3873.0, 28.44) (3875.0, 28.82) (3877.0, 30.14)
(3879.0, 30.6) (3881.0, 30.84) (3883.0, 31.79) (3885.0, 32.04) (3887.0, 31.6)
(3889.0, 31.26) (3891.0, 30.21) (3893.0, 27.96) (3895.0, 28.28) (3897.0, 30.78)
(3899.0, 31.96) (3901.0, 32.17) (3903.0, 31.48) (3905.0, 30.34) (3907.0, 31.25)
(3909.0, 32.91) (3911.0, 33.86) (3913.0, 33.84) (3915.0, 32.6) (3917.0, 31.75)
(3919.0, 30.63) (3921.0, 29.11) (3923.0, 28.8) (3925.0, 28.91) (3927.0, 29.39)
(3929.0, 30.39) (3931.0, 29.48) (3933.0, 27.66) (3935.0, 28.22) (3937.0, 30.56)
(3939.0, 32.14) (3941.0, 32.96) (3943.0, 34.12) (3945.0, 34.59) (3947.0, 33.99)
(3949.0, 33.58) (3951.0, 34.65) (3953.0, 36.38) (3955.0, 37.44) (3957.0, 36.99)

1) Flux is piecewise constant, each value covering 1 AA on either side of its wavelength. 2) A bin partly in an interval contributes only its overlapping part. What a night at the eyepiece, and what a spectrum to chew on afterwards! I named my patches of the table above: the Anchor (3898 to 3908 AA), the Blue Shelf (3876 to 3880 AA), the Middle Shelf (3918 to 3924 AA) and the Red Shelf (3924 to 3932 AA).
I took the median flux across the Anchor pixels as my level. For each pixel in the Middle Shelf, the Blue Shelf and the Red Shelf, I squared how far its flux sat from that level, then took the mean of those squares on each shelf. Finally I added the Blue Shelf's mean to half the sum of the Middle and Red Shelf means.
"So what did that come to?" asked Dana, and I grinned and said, 5.6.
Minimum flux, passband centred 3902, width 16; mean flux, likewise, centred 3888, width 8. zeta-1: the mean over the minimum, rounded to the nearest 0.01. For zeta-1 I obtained 1.11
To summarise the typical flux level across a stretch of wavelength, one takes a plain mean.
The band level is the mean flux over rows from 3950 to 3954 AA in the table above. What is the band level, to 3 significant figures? 35.5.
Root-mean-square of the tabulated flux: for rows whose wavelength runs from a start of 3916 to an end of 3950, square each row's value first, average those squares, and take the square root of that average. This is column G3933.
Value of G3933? 31.03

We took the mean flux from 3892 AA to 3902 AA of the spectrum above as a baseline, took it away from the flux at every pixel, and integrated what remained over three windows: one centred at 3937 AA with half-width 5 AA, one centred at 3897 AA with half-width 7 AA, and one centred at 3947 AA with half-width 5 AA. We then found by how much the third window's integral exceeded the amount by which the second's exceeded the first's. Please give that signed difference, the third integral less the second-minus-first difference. 38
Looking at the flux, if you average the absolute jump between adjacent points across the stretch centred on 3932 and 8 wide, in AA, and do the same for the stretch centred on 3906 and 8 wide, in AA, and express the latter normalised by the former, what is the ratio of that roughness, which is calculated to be 1.1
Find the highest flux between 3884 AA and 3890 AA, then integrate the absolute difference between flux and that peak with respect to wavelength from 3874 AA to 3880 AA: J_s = 13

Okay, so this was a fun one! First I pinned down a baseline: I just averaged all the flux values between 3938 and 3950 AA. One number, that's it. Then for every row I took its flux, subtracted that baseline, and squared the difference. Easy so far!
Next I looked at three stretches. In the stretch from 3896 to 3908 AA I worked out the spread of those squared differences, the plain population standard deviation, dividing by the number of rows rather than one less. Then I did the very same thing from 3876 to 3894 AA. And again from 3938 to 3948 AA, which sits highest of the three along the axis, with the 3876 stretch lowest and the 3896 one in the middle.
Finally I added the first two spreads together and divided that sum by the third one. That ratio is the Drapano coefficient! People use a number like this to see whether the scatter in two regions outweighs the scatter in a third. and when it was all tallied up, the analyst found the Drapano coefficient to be 16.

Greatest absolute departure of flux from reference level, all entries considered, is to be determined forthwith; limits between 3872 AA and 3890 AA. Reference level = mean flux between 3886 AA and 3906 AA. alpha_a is 2.2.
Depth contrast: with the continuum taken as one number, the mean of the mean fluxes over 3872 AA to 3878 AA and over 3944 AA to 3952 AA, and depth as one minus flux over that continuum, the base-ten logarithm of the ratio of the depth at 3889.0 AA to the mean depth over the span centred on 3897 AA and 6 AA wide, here -0.5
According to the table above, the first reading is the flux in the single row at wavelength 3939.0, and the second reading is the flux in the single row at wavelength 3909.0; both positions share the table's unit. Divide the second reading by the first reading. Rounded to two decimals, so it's 1.02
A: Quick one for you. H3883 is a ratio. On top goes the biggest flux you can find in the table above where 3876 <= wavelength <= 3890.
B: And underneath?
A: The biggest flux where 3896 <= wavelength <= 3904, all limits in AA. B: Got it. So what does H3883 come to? 1.00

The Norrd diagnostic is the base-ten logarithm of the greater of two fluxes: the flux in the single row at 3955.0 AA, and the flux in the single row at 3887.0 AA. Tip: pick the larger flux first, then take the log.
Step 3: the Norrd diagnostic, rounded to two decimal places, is 1.57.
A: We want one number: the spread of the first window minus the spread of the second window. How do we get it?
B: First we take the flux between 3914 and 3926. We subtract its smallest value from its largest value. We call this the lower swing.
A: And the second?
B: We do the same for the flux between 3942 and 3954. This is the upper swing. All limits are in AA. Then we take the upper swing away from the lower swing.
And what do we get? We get 1.0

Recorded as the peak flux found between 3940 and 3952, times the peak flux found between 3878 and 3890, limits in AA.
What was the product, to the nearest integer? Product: 1110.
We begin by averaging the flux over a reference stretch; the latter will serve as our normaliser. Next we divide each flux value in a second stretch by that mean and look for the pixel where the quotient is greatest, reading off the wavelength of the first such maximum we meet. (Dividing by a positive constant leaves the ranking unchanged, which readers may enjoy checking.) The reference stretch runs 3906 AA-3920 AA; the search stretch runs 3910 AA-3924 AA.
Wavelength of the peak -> 3911.0 AA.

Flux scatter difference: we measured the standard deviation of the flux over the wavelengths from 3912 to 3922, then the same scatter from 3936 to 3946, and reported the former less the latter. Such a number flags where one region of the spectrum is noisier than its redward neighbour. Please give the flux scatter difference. 0.2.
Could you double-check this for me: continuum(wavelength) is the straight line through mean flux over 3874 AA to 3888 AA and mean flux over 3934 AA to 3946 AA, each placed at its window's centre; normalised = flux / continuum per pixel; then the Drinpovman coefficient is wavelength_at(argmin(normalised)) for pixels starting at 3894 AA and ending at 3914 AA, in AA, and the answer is 3895.0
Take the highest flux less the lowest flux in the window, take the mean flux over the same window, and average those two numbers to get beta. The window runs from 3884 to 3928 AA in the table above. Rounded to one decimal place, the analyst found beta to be 18.4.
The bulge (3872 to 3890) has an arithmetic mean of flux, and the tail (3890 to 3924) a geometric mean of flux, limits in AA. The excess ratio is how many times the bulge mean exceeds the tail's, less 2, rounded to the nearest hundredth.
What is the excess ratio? -1.01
